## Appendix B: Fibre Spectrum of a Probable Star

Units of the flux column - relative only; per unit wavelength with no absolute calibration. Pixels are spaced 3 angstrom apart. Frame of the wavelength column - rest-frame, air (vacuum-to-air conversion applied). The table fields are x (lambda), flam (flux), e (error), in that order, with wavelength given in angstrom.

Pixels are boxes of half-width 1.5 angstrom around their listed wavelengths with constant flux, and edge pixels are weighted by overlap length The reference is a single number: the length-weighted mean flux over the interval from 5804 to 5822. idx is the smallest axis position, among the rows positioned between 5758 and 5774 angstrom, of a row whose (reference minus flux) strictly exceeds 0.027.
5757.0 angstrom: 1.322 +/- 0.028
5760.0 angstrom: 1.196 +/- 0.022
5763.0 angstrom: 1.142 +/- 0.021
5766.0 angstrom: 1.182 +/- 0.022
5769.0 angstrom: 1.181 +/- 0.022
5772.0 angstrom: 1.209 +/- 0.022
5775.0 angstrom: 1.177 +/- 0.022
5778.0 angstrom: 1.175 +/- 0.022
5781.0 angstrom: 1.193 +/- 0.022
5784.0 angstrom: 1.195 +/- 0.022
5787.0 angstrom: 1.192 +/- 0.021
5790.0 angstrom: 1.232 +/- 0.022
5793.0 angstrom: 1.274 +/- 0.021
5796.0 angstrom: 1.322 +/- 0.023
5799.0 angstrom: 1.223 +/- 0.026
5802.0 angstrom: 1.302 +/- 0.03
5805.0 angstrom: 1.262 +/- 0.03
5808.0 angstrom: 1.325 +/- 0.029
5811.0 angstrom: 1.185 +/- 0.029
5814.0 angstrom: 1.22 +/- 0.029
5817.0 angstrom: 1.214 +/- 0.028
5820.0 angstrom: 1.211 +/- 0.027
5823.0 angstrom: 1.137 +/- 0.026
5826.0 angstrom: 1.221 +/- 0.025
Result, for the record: 5760.0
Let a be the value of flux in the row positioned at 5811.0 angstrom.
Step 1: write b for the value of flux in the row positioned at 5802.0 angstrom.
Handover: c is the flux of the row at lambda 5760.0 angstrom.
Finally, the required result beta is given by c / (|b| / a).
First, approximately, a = 1.185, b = 1.302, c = 1.196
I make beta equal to 1.09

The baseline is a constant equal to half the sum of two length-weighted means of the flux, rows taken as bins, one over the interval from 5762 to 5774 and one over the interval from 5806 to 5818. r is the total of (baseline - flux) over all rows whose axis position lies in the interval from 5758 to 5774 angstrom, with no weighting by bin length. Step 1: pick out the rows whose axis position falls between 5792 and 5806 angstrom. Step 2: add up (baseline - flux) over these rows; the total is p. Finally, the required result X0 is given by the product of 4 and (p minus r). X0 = -1.9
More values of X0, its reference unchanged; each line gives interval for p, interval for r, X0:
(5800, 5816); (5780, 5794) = -0.8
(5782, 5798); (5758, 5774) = -1.2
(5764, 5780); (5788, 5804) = 1.7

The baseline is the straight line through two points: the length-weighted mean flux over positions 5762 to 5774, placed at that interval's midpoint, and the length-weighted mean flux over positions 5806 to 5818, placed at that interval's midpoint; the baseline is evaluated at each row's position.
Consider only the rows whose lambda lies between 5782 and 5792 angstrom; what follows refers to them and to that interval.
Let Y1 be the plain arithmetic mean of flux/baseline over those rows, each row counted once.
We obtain 1.00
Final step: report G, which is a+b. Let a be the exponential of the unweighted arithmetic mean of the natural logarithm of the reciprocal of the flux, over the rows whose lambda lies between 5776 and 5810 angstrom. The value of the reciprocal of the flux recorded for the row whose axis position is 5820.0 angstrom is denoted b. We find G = 1.630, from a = 0.804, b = 0.826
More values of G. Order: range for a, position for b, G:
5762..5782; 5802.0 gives 1.616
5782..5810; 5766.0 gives 1.641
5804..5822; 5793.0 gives 1.594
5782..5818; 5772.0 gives 1.631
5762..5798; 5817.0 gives 1.653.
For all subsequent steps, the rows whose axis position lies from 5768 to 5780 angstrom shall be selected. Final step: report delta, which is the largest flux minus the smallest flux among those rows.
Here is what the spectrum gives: 0.03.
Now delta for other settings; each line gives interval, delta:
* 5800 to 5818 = 0.14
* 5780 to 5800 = 0.13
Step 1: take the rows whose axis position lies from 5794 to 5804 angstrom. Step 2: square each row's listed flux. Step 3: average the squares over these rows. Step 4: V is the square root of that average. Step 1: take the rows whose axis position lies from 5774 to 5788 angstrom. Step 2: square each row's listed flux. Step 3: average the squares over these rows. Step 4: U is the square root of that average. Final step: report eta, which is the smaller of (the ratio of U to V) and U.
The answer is 0.92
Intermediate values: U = 1.19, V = 1.28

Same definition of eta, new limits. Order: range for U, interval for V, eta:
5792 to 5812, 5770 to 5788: 1.07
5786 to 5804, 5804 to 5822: 1.02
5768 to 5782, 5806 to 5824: 0.98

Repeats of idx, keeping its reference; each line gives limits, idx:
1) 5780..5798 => 5781.0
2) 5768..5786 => 5769.0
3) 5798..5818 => 5811.0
